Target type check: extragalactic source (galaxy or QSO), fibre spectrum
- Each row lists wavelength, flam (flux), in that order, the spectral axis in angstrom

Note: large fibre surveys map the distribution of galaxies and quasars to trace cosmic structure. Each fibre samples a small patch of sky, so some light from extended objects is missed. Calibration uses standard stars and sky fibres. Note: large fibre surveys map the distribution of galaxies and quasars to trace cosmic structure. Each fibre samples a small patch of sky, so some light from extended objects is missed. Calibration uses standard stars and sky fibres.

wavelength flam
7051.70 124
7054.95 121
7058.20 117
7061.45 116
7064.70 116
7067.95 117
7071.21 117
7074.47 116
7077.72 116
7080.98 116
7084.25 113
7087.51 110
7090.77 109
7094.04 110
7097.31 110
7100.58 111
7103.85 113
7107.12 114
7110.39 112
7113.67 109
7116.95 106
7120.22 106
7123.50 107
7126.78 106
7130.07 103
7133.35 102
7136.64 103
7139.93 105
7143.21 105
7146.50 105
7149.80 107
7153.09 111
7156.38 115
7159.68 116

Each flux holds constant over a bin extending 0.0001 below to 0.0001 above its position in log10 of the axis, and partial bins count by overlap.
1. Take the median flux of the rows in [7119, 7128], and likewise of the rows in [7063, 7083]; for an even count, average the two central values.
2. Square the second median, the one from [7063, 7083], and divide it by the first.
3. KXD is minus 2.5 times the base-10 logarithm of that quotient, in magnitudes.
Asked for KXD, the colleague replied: -5.26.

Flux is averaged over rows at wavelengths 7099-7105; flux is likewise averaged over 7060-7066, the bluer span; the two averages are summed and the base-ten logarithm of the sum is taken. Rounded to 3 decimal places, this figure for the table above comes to 2.358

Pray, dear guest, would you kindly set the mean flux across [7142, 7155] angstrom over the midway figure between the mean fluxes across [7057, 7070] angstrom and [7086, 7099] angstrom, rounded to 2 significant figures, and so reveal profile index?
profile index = 0.95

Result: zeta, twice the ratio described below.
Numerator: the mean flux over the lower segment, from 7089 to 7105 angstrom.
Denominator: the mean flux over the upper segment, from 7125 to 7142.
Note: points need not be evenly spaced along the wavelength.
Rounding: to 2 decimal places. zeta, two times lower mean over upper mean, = 2.13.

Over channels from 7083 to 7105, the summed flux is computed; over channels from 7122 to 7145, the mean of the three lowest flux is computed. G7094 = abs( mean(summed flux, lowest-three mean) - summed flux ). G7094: 337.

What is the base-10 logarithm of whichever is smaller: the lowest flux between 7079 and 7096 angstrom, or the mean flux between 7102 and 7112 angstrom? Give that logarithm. 2.04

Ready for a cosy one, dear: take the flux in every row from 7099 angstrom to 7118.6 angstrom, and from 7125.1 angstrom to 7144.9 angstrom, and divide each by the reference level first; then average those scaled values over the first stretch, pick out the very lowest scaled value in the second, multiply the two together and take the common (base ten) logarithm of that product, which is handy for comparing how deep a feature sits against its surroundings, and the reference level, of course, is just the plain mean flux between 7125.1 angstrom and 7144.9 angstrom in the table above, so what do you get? 0.02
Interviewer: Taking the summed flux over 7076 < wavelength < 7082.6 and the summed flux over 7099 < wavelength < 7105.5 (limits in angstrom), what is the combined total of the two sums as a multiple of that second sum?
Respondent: 2.036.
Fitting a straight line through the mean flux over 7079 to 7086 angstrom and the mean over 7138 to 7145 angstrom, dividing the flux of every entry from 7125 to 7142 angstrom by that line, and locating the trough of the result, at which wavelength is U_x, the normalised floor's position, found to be 7133.35 angstrom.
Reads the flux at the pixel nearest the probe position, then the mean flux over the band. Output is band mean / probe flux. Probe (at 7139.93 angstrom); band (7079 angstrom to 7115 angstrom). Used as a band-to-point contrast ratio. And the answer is 1.06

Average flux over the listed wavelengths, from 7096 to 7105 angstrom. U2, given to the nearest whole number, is 111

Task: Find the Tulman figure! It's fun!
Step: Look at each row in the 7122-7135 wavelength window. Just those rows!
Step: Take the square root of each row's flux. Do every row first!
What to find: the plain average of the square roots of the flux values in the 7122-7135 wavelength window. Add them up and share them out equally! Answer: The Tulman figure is 10.2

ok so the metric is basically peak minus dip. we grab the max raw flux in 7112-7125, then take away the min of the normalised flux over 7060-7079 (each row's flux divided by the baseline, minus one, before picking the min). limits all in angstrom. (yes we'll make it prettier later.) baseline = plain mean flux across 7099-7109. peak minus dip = 109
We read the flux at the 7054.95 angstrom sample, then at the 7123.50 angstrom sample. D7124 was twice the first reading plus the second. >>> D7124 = 349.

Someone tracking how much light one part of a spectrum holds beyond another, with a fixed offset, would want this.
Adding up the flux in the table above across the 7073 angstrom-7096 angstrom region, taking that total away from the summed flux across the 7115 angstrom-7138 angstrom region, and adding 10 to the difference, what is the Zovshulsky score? -47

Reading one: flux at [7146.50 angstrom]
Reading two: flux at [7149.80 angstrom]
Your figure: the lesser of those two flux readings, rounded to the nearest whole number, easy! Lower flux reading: 105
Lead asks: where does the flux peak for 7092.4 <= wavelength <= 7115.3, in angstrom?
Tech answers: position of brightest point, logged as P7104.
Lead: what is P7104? 7107.12 angstrom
